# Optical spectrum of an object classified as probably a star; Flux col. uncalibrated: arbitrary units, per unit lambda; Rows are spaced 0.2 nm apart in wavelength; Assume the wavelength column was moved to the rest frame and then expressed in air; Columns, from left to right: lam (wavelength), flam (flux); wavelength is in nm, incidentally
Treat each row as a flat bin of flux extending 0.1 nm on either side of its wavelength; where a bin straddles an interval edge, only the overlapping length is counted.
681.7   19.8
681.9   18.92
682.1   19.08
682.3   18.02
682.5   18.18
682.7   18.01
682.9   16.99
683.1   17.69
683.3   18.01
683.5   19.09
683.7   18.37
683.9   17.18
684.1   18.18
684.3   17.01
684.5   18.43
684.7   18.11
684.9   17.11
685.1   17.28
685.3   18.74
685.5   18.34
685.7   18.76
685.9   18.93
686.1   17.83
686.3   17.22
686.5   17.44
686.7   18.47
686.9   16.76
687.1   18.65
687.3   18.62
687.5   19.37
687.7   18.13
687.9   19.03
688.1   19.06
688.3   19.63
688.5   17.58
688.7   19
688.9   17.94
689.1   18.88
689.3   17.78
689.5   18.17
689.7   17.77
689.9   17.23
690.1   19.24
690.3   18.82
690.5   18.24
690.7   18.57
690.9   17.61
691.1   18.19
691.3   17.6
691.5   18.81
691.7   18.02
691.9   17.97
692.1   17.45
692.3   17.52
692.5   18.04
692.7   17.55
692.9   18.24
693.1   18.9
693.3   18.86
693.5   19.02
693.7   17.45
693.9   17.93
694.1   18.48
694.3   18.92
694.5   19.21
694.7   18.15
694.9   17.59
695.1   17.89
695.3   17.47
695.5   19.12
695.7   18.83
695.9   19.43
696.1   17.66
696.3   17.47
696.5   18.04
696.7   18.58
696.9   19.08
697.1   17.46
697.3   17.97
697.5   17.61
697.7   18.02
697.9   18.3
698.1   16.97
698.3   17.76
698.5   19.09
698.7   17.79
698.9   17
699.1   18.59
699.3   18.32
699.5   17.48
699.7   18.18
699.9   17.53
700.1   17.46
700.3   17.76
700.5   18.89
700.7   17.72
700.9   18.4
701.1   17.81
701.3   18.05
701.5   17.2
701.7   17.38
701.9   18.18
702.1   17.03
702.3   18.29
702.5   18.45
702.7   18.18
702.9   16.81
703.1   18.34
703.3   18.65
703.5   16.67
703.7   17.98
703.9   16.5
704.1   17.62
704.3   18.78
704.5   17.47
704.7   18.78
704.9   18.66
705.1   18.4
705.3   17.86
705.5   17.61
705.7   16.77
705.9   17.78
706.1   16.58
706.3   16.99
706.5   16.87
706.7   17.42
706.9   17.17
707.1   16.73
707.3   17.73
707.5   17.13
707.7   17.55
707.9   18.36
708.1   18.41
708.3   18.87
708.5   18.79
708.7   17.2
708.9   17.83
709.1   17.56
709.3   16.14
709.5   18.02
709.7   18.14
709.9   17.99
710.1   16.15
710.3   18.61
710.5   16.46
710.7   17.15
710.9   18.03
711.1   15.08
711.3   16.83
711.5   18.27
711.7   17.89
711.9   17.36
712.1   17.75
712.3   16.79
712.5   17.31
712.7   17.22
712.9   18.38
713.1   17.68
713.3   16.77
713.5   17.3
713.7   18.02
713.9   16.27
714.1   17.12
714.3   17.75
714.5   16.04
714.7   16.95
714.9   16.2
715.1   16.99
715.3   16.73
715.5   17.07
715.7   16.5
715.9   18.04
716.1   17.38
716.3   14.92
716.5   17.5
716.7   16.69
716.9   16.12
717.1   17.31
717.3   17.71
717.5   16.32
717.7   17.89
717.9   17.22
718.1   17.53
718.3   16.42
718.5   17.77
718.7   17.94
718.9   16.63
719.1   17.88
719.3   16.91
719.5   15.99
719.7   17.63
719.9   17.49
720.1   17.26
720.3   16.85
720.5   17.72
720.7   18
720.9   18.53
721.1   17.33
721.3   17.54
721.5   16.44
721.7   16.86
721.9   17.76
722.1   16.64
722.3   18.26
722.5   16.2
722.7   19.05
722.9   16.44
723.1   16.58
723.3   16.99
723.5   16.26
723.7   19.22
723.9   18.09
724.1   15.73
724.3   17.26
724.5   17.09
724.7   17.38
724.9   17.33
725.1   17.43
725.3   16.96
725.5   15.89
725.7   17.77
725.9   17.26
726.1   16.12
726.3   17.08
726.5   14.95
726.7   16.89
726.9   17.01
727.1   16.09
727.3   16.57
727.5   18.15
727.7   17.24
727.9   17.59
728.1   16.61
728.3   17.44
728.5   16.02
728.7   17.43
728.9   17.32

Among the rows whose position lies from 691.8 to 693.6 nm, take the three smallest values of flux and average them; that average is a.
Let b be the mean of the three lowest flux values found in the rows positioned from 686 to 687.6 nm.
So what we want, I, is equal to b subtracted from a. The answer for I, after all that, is 0.4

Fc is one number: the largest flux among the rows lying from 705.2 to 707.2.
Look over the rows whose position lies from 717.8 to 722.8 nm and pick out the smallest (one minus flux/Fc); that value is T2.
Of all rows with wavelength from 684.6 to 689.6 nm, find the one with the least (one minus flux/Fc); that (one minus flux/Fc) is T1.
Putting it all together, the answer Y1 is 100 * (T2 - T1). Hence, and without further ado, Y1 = 3.2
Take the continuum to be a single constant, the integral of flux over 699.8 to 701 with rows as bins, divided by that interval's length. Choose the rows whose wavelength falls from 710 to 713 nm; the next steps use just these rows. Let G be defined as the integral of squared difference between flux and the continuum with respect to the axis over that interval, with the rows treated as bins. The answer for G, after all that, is 3.8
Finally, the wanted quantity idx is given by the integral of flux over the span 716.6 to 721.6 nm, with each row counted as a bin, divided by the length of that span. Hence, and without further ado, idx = 17.2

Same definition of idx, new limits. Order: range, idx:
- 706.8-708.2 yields 17.6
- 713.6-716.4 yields 16.9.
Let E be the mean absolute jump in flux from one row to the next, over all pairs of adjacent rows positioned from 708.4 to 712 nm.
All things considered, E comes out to 1.24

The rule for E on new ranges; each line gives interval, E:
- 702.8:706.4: 0.95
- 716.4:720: 0.93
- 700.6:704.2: 0.90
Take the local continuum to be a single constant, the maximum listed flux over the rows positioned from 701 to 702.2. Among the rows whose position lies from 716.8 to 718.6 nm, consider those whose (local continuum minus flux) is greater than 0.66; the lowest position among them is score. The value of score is 716.9 nm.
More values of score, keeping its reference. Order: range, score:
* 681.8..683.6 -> 682.9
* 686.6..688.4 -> 686.9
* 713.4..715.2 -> 713.5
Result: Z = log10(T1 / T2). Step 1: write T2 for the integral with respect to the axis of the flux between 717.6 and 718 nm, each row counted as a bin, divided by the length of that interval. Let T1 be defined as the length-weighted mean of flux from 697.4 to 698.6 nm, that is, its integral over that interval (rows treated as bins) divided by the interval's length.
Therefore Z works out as 0.01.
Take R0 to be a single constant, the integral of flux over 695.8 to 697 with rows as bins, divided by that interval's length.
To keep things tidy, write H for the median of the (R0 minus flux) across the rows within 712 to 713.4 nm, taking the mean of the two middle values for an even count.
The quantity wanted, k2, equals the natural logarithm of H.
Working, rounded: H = 1.1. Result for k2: 0.1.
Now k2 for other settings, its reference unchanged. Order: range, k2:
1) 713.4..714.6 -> 0.2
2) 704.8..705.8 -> -0.7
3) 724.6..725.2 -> 0.0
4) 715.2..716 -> 0.4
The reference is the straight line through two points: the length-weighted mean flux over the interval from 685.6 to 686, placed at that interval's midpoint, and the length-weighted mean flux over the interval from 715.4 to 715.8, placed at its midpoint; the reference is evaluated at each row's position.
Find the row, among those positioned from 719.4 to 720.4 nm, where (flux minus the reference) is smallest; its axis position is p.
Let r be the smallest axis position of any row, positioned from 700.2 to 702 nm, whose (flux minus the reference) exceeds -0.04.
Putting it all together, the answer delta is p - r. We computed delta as 19.00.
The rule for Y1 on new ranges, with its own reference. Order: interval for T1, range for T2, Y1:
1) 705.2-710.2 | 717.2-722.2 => 1.9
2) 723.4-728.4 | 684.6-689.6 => -2.3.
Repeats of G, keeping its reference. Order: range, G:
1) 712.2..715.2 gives 3.4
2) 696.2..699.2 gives 1.2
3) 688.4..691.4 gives 1.2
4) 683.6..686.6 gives 1.3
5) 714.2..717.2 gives 5.7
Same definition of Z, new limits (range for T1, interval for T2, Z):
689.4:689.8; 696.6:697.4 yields -0.01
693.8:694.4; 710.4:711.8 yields 0.03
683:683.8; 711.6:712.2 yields 0.02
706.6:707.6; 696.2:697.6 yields -0.02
